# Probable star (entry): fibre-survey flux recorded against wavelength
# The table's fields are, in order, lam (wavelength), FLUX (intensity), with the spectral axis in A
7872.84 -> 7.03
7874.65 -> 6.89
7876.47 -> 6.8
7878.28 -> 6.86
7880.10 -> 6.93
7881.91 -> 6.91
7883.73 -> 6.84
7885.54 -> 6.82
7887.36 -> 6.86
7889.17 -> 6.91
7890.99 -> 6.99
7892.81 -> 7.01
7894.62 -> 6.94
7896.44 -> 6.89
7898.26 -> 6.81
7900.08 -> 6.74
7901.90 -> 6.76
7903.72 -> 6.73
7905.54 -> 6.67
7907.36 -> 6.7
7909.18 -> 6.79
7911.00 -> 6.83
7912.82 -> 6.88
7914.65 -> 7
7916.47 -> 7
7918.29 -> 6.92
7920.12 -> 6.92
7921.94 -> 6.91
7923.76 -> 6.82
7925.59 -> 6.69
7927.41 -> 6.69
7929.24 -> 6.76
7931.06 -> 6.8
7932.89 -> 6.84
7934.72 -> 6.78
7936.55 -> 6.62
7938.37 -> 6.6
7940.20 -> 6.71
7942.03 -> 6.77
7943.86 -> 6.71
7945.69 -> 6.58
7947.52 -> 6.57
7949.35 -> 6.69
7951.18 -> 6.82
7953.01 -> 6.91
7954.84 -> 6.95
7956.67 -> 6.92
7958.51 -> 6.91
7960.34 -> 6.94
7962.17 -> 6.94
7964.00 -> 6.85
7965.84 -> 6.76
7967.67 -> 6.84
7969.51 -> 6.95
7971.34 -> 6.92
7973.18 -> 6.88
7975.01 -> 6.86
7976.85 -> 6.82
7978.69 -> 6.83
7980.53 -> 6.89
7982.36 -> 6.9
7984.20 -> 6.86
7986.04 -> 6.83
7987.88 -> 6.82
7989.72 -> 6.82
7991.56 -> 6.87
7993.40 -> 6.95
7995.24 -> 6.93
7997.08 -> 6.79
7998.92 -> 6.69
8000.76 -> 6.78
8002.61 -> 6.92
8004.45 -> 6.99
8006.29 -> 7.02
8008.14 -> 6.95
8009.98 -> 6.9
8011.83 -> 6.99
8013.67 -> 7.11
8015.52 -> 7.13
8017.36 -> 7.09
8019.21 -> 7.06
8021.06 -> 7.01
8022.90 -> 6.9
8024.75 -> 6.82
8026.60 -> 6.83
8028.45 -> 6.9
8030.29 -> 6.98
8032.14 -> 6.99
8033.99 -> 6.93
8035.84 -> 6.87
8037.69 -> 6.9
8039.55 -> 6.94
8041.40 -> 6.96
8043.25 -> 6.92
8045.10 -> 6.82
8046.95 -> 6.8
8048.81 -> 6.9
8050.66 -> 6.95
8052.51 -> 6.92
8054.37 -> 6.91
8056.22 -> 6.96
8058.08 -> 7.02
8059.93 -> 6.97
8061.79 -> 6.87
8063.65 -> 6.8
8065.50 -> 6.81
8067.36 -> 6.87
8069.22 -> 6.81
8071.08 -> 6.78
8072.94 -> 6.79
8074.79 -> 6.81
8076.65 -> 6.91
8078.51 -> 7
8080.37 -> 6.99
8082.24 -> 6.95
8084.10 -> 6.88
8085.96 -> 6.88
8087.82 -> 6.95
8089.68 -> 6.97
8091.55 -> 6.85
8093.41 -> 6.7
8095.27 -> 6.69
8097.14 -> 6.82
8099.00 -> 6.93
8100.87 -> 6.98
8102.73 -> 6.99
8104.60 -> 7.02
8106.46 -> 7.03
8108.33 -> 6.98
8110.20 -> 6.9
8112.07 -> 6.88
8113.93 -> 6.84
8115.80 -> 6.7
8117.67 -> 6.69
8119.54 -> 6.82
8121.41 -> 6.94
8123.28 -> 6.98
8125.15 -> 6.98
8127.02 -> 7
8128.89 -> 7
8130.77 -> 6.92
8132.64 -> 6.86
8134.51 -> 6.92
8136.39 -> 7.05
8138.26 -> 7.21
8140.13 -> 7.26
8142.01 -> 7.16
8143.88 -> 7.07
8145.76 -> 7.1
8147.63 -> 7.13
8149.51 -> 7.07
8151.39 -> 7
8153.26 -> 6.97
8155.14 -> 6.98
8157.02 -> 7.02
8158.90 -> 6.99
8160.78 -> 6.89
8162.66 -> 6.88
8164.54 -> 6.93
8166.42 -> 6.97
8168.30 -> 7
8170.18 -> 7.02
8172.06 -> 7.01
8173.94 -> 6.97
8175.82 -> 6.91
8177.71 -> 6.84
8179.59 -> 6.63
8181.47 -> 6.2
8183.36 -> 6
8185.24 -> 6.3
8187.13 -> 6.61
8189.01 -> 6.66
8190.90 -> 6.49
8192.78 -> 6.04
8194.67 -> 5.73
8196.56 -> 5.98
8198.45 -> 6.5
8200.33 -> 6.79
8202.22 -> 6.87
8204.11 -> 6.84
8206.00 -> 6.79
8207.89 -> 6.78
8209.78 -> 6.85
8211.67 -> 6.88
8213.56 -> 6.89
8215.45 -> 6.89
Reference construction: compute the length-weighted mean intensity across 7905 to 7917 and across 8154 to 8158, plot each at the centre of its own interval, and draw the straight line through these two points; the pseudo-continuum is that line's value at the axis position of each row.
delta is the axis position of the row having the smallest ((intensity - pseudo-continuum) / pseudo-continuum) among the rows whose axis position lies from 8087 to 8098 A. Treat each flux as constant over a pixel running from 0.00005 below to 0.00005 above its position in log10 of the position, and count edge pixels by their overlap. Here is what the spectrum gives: 8095.27 A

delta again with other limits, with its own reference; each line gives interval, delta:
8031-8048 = 8046.95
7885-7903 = 7900.08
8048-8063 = 8061.79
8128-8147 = 8132.64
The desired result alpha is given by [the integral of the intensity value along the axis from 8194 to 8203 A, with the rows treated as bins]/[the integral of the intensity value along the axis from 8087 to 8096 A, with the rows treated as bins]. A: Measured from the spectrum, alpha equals 0.93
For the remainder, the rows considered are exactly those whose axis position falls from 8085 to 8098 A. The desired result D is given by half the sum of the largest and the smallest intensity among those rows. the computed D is 6.83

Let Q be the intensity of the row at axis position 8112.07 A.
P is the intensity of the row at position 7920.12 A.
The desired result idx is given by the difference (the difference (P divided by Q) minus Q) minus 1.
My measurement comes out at -6.87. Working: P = 6.92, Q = 6.88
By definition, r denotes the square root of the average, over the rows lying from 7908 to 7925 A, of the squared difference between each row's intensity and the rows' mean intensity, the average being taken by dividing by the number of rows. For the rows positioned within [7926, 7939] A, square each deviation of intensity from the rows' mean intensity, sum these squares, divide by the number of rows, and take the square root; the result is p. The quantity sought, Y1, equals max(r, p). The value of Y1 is 0.085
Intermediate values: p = 0.09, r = 0.070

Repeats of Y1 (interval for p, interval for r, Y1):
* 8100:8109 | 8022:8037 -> 0.059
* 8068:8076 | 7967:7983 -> 0.041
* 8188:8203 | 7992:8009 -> 0.389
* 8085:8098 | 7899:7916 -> 0.102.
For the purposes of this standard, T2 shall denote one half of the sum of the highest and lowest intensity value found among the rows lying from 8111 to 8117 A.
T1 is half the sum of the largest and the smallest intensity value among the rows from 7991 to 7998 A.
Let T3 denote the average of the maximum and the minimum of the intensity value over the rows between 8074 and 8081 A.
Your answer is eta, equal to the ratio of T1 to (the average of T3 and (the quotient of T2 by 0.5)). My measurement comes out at 0.671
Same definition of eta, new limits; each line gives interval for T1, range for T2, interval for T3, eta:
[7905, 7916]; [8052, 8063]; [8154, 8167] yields 0.656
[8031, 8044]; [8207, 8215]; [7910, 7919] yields 0.673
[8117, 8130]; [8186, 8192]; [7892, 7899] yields 0.682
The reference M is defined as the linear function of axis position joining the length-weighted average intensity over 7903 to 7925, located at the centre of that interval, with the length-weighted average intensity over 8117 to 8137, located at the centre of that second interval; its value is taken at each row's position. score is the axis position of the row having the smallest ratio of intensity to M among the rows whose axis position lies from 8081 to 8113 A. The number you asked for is 8095.27 A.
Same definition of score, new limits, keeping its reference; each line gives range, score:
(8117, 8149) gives 8117.67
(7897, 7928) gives 7905.54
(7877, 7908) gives 7905.54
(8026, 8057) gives 8046.95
